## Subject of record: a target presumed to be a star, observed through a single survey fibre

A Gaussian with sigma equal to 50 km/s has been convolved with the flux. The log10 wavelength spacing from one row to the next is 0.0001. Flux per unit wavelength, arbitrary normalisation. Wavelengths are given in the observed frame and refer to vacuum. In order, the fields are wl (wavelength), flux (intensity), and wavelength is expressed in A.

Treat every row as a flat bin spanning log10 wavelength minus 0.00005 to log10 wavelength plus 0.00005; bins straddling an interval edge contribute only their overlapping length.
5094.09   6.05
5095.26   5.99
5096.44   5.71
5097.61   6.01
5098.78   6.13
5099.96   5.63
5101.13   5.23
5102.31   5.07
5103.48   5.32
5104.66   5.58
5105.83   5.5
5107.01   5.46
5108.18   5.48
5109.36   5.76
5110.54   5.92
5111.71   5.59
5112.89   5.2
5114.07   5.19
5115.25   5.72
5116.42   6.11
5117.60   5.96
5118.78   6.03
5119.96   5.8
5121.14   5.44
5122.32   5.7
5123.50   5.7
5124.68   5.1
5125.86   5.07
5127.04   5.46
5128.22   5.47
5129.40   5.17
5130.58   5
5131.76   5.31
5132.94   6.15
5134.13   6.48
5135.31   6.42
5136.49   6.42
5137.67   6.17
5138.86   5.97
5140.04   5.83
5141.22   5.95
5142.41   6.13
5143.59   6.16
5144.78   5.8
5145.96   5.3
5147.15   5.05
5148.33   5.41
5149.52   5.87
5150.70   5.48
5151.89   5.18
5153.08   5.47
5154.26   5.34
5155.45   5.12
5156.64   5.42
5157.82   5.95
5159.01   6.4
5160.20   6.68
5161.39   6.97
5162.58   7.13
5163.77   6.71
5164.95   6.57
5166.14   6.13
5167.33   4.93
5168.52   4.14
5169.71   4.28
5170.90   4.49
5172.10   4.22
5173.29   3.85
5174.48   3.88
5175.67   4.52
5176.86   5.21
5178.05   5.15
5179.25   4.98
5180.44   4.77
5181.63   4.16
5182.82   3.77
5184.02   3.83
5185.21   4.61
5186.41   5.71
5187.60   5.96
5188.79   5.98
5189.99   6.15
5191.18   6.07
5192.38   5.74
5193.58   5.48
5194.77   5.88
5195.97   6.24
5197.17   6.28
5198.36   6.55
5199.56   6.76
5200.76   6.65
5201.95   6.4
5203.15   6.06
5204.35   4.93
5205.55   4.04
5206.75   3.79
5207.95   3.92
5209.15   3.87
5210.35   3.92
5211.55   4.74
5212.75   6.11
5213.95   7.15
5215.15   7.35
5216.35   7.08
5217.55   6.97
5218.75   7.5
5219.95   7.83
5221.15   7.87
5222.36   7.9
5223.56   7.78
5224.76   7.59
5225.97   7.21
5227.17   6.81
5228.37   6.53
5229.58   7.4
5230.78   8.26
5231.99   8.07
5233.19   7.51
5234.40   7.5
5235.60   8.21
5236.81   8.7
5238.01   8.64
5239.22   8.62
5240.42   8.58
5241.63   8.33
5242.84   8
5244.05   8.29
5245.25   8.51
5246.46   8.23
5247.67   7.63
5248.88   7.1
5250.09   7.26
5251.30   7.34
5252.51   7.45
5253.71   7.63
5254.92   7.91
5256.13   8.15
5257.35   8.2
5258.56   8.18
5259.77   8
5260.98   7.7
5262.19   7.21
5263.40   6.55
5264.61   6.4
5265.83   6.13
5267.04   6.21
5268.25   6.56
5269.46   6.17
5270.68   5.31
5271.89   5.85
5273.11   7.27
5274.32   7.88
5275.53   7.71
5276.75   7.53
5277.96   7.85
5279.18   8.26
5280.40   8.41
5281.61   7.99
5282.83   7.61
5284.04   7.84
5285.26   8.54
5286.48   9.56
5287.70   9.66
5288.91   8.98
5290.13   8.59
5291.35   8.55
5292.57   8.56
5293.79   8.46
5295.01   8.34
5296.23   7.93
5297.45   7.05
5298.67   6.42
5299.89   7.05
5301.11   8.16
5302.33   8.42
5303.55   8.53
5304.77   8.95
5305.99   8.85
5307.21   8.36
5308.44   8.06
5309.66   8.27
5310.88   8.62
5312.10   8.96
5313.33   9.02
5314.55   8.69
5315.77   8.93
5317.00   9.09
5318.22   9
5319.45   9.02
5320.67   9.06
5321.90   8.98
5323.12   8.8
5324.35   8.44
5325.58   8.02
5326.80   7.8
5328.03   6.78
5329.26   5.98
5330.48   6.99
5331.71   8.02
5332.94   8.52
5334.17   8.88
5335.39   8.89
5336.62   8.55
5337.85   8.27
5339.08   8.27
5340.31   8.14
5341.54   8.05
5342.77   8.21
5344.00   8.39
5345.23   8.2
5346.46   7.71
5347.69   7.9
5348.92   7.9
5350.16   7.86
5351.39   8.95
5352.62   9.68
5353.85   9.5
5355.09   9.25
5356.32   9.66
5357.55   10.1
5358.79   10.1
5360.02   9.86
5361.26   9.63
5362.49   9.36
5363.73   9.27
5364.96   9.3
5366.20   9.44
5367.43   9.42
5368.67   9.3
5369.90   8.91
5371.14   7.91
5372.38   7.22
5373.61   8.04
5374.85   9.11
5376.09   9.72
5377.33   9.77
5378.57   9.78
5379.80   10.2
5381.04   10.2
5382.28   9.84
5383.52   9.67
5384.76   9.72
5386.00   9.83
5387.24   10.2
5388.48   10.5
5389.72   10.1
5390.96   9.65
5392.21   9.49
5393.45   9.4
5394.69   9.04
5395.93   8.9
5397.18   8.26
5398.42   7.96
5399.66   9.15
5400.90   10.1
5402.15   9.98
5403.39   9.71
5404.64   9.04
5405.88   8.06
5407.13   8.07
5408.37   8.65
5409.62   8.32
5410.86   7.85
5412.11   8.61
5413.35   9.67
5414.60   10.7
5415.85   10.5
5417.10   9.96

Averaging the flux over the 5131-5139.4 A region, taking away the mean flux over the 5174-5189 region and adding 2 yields 3.3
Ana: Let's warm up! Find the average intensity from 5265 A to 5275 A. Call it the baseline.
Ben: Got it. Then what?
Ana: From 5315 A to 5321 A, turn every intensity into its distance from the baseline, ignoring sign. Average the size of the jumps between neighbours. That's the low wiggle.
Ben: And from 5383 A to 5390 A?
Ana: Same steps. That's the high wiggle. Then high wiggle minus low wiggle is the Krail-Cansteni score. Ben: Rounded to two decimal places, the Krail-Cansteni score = 0.17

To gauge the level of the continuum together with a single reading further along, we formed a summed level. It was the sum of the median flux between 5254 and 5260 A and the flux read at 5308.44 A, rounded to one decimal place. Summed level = 16.2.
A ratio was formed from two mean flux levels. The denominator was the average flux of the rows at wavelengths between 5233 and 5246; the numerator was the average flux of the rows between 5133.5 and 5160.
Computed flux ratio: 0.70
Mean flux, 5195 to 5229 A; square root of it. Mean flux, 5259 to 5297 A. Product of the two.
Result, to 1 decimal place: 19.2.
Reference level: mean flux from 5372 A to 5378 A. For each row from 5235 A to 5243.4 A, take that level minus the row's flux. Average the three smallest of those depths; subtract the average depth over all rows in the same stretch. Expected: -0.21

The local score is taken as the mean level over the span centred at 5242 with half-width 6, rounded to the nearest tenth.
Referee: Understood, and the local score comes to 8.4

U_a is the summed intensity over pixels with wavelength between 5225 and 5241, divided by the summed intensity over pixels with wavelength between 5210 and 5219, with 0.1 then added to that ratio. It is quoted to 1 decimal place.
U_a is 2.1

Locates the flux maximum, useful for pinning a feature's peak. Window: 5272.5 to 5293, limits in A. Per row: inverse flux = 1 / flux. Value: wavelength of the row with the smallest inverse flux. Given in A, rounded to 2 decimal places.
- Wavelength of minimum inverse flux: 5287.70 A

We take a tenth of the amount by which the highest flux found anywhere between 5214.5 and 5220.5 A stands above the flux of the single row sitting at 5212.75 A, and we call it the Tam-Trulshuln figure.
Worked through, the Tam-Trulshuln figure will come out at 0.2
